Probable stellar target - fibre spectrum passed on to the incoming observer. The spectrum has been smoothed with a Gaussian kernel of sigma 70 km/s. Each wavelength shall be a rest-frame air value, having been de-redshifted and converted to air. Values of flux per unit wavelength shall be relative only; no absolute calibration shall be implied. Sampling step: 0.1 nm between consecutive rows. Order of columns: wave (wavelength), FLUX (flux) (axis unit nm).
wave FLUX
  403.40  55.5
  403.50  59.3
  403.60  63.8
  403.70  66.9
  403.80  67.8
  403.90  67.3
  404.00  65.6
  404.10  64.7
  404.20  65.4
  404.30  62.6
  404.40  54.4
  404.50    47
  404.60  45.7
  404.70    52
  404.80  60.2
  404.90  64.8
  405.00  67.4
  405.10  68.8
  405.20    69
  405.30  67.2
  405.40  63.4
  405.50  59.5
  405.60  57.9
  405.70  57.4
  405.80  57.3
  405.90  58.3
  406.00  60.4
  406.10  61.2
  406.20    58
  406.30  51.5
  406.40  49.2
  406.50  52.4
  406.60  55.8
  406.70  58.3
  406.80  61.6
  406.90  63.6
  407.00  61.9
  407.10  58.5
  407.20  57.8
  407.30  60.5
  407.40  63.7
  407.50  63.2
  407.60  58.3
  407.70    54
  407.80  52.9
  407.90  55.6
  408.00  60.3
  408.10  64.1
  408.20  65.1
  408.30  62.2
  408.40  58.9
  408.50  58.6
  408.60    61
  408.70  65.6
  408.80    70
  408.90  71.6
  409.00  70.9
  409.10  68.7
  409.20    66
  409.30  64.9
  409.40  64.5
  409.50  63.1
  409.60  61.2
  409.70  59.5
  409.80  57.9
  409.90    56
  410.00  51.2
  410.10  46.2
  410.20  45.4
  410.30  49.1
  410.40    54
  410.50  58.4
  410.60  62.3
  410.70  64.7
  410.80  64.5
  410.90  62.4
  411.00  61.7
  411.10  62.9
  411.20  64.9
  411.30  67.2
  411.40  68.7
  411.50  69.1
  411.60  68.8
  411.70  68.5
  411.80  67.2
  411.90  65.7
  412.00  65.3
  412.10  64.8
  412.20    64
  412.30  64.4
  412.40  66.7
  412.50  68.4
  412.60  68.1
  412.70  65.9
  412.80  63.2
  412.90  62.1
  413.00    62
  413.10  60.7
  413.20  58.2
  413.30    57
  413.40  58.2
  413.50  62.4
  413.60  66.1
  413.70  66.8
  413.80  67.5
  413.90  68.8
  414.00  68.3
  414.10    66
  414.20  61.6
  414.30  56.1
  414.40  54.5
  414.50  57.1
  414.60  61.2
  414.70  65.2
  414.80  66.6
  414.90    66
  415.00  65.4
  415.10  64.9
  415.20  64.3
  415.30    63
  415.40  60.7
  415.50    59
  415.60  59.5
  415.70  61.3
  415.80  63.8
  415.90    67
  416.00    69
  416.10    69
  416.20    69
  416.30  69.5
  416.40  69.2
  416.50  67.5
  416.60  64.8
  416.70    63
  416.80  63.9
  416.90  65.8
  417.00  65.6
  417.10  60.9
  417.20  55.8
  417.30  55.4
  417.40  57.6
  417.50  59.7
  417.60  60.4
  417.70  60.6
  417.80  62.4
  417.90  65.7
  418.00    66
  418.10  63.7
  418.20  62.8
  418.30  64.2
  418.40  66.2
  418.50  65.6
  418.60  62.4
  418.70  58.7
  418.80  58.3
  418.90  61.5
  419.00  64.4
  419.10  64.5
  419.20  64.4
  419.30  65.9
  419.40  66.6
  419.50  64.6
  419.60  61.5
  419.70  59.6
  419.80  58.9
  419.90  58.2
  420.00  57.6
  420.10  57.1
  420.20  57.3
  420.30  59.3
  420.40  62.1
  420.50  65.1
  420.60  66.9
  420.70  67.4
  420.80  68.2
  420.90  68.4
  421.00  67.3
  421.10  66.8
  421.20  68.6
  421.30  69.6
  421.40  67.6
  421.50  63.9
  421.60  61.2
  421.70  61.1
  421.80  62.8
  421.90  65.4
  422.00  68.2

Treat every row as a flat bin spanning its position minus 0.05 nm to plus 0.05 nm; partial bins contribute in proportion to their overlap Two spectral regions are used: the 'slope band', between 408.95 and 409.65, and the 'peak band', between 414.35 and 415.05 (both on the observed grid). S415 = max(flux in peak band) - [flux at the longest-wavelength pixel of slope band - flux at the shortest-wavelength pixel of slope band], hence 76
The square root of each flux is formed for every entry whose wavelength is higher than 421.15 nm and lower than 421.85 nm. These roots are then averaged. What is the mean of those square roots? 8.1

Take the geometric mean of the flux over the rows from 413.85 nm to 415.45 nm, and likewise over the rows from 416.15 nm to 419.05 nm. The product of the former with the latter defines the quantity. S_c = 3968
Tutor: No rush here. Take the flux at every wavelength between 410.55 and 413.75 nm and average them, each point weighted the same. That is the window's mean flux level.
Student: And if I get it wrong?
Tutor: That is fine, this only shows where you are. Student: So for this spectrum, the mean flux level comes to 64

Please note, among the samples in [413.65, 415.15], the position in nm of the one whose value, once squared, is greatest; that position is 413.90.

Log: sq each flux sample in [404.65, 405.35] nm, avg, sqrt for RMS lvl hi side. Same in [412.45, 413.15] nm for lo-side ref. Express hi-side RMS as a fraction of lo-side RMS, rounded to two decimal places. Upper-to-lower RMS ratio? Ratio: 1.00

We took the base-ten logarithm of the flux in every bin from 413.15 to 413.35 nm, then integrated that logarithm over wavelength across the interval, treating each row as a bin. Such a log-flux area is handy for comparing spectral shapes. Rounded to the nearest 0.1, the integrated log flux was 0.4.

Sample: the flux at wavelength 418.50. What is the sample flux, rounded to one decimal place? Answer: 65.6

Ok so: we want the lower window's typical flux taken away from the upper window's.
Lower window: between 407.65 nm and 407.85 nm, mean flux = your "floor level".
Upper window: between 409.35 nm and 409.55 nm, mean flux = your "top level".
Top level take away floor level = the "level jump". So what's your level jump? 10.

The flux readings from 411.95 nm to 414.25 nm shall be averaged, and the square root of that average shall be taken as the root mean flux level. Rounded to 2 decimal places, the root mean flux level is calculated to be 8.01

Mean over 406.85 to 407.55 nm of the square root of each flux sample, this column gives 7.83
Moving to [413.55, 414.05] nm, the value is 8.22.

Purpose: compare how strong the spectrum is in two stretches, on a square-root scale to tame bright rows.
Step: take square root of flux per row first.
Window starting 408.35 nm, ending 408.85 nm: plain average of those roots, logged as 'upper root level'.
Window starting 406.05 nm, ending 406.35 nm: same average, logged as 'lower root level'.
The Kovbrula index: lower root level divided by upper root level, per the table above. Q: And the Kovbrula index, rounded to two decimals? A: 0.95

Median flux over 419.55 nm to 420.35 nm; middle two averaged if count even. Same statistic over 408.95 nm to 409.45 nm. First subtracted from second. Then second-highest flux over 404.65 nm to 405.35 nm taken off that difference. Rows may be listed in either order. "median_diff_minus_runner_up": -61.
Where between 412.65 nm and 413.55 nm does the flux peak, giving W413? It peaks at 412.70 nm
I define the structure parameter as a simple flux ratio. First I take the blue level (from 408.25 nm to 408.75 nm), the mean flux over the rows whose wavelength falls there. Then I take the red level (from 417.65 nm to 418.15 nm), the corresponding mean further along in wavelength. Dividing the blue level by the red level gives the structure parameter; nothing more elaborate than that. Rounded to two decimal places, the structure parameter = 0.96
